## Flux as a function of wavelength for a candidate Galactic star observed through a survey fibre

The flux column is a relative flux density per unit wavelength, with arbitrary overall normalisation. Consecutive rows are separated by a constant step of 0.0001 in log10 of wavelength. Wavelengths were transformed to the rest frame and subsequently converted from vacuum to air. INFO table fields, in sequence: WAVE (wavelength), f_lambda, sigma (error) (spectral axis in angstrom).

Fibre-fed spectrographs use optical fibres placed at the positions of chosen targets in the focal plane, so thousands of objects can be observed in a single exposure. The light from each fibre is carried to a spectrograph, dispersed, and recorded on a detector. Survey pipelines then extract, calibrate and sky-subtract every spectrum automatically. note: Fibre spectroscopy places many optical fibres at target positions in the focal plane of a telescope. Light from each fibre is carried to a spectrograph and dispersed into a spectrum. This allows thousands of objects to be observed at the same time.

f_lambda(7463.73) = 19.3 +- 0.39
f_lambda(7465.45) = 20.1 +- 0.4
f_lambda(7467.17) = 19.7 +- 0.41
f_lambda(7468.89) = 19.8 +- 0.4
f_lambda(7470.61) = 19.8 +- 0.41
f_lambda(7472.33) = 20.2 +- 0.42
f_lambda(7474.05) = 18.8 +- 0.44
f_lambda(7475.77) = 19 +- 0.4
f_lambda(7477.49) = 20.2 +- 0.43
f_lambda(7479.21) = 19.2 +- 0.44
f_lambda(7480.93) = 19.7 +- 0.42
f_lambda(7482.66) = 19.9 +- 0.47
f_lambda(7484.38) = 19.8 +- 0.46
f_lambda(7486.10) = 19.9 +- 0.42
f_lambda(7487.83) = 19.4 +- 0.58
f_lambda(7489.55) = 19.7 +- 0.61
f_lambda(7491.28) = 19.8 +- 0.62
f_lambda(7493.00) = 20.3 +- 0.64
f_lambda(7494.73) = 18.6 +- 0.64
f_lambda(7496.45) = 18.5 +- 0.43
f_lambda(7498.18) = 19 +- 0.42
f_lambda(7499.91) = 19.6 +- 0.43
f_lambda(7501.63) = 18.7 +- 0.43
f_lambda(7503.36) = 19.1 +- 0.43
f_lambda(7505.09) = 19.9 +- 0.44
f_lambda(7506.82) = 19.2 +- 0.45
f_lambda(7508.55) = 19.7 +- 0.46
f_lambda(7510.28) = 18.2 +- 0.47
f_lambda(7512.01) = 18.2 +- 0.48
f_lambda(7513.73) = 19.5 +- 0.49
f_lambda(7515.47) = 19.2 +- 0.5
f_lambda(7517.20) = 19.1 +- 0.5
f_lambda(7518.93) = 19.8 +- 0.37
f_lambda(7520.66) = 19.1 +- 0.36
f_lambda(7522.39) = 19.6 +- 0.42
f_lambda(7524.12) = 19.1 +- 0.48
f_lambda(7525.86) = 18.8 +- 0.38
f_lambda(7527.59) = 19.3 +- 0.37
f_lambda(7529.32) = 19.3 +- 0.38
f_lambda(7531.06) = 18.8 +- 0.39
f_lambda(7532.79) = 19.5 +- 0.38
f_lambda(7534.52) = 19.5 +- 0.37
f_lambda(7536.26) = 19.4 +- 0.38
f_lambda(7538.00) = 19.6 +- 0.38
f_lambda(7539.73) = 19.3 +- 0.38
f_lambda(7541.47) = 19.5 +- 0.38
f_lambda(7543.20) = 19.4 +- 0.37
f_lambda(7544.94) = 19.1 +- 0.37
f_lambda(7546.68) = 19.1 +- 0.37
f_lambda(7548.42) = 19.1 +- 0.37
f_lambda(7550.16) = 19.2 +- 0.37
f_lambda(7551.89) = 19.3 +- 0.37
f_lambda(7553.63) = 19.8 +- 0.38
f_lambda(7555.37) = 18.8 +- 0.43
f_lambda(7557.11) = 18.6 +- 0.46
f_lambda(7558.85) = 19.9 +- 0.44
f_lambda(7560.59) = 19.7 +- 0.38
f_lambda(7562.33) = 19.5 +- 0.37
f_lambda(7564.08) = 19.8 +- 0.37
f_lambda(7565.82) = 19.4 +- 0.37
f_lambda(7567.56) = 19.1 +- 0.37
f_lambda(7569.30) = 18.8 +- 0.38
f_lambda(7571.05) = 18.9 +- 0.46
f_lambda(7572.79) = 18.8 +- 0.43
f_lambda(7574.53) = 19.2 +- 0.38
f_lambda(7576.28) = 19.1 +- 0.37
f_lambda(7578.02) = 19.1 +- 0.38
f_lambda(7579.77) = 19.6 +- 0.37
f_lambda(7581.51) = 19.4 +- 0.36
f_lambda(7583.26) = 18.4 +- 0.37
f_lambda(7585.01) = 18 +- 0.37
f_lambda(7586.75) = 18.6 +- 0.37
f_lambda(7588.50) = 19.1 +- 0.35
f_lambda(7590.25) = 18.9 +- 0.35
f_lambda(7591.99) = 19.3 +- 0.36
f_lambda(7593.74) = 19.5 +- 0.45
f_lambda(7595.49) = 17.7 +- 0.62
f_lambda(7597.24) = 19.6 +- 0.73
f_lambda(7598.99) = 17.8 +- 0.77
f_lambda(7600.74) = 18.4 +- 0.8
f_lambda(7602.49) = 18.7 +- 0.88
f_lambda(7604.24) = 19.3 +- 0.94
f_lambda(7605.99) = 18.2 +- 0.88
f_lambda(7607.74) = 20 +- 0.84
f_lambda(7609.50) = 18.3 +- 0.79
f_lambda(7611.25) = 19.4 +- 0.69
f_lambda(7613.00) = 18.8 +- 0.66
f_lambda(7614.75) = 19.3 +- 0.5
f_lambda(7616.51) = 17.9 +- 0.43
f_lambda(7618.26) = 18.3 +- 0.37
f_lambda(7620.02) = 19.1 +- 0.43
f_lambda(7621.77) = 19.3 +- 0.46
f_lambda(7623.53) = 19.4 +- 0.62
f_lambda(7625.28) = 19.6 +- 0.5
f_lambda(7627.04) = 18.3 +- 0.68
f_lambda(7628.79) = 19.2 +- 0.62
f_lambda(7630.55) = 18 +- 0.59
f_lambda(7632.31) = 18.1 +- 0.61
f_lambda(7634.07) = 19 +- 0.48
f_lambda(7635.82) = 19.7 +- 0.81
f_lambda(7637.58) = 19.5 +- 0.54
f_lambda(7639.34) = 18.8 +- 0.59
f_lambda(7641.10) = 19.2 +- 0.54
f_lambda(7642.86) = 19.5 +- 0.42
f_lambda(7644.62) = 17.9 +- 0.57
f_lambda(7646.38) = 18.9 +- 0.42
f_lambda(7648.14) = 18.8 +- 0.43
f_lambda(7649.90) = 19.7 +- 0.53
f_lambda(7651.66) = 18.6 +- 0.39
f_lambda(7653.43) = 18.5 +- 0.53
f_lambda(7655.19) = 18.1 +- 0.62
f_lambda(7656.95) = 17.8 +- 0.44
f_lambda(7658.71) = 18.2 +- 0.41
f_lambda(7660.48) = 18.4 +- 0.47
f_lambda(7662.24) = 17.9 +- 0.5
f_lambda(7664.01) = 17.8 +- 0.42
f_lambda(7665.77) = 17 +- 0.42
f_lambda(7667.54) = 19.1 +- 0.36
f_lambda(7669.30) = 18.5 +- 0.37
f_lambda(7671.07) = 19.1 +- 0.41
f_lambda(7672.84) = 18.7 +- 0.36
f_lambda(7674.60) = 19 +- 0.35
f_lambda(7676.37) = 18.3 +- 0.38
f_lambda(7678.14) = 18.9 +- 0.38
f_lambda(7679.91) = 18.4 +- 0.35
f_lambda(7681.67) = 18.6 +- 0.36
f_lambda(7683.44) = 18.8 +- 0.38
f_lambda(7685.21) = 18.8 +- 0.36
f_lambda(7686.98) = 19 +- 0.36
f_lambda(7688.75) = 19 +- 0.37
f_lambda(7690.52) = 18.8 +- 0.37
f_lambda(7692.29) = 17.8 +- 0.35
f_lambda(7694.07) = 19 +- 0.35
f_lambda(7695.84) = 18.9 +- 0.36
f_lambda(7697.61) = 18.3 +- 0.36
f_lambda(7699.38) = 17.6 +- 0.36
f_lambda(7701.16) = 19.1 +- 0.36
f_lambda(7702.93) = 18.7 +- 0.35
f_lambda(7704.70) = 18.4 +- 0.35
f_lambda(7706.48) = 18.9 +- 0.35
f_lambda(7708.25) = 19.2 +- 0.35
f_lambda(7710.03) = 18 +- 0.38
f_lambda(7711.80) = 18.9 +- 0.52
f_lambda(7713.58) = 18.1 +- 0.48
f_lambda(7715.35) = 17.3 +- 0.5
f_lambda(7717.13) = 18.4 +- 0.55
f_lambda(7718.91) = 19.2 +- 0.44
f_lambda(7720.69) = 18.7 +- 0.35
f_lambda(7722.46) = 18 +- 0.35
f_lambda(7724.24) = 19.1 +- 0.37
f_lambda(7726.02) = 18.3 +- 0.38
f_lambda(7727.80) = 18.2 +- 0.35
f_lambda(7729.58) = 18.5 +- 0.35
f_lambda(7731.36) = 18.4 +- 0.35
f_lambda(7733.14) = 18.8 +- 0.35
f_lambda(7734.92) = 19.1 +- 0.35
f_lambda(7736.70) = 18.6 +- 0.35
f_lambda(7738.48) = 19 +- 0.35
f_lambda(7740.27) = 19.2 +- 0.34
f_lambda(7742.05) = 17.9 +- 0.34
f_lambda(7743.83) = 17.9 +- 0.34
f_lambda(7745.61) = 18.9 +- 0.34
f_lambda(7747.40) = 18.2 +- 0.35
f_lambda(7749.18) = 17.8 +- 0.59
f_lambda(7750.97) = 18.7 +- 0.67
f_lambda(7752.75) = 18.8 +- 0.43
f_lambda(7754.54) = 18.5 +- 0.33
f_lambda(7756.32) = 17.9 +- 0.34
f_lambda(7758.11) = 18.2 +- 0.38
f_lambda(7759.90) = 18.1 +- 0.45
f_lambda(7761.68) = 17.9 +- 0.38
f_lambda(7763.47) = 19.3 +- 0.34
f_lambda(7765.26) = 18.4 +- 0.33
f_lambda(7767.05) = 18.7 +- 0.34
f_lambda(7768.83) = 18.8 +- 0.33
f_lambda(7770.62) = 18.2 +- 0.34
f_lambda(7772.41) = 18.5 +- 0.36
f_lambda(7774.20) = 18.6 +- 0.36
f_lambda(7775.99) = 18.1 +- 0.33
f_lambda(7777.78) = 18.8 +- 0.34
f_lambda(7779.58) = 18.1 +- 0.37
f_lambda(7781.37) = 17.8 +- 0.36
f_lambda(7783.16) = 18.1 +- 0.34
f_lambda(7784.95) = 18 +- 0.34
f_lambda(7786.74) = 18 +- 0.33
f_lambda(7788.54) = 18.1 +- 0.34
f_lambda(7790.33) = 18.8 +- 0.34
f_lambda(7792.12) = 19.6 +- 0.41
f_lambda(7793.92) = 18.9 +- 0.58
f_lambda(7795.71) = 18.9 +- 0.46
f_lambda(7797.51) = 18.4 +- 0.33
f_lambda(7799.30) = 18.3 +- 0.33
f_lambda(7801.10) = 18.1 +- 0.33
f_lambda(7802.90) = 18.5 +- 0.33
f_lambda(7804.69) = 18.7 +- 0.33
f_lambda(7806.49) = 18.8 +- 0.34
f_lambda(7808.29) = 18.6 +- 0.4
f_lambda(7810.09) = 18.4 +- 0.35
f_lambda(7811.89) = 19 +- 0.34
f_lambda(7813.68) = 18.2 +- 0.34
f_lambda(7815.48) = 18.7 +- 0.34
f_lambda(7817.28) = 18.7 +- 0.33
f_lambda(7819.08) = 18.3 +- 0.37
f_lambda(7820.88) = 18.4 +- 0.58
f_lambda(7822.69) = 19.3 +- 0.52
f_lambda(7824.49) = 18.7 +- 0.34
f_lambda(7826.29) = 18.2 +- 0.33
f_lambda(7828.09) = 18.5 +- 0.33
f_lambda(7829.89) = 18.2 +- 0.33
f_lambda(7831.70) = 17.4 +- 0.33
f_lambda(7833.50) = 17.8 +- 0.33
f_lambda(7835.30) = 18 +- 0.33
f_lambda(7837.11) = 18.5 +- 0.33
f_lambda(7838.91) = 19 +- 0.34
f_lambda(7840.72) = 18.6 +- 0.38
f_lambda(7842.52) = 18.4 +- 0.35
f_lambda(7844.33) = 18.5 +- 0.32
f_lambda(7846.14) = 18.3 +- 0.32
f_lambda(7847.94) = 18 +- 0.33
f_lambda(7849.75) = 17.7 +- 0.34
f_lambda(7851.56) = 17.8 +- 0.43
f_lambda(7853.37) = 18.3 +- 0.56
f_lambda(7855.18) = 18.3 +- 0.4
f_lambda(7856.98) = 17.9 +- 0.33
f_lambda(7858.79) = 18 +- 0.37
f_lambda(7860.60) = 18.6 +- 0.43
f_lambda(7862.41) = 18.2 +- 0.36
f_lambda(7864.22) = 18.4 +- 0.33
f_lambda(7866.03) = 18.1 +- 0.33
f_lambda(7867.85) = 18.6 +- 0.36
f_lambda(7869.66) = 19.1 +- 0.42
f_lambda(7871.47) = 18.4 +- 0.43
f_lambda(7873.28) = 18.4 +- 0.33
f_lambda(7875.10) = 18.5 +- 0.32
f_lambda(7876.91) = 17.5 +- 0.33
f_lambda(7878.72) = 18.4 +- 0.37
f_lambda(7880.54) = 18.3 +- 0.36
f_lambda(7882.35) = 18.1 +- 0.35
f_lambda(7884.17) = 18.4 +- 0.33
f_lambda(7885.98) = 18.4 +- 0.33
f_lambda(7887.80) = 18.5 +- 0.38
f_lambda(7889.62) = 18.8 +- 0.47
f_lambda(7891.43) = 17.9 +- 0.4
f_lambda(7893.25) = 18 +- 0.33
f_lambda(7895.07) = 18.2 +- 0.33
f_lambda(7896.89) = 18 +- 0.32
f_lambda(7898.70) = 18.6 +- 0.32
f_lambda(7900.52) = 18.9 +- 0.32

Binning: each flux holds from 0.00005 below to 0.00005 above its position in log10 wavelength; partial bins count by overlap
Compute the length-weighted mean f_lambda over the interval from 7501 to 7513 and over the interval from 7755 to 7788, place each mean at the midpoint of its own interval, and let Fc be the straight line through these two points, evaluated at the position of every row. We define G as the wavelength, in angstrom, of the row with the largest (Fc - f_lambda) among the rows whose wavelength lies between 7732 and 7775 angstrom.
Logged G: 7749.18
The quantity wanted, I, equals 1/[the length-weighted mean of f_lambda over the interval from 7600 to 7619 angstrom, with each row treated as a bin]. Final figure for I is 0.0532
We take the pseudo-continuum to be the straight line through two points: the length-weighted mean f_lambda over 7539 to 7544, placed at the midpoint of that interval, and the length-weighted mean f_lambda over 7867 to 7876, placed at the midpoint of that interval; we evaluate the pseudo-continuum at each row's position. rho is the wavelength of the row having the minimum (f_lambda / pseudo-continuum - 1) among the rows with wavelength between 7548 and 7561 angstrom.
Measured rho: 7557.11 angstrom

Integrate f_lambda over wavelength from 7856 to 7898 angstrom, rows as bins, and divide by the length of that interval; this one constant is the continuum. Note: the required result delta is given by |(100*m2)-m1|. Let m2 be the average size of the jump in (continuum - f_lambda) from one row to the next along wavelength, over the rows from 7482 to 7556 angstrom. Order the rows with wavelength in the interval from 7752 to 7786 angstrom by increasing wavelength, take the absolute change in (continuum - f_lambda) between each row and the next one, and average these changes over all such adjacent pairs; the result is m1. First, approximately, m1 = 0.43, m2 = 0.44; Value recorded 43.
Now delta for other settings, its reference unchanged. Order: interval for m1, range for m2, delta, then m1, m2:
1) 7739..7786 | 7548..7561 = 48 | 0.49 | 0.49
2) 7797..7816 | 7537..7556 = 26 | 0.33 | 0.26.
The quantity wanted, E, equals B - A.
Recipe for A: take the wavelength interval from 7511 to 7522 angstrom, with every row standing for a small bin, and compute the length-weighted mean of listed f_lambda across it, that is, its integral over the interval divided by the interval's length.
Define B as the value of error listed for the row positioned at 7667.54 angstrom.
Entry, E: -18.8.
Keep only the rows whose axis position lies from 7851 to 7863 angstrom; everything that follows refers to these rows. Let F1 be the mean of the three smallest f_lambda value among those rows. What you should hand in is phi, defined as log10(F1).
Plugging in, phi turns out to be 1.25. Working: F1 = 17.9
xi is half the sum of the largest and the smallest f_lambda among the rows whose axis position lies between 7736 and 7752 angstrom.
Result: 18.5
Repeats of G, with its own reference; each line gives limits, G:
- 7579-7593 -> 7585.01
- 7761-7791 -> 7781.37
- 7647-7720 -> 7665.77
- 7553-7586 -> 7585.01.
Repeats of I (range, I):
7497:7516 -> 0.0524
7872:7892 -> 0.0546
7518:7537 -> 0.0518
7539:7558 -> 0.0521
